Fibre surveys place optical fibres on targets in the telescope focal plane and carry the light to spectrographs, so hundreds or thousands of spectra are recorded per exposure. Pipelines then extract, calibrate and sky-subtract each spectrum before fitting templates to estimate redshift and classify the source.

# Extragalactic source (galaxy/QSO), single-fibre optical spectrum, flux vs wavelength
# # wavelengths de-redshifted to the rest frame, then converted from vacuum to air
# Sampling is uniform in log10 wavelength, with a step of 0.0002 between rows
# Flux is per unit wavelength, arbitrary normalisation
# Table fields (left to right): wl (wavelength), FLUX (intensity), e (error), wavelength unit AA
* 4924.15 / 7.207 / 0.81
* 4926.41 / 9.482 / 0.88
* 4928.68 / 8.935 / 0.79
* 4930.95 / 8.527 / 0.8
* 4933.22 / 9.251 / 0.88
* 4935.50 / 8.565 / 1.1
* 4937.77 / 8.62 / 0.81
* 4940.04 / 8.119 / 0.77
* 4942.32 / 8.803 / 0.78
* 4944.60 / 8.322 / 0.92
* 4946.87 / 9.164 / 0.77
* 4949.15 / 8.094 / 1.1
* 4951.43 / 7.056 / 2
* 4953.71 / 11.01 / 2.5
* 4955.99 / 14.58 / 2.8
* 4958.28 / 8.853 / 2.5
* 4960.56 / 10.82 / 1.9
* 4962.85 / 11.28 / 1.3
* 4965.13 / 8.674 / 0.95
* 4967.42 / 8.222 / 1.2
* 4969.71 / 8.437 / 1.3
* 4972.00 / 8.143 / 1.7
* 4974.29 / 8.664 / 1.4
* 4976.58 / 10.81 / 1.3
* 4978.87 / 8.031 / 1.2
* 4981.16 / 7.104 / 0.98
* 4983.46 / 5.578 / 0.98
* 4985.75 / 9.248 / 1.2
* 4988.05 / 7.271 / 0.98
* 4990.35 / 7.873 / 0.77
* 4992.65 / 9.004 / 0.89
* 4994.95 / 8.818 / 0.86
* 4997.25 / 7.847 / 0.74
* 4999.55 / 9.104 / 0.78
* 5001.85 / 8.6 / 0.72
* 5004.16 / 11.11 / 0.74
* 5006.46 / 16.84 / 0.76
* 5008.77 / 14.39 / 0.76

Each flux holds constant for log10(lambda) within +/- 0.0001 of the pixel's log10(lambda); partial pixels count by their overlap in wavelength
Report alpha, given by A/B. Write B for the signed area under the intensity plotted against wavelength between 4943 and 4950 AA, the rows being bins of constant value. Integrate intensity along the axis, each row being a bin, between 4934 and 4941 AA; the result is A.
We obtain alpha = 0.99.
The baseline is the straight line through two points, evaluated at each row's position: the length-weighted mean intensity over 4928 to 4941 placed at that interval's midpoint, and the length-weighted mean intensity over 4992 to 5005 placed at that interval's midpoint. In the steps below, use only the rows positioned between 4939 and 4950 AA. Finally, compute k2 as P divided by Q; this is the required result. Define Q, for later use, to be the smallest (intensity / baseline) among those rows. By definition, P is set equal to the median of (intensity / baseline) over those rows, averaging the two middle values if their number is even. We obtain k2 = 1.03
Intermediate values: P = 0.95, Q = 0.92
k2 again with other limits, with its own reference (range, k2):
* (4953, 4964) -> 1.25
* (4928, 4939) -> 1.01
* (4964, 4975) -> 1.04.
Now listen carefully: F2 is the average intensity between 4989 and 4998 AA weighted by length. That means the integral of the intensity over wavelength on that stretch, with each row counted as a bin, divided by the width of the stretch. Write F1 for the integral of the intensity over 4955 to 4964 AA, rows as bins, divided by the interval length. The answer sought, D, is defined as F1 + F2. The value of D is 19.7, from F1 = 11.3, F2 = 8.4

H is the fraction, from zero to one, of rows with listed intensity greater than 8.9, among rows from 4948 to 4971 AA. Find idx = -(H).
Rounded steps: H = 0.40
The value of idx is -0.40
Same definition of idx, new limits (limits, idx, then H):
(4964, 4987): -0.20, 0.20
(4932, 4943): -0.20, 0.20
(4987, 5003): -0.29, 0.29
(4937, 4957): -0.33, 0.33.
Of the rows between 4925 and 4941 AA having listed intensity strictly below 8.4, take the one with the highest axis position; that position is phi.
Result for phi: 4940.04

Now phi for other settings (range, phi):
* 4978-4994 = 4990.35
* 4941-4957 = 4951.43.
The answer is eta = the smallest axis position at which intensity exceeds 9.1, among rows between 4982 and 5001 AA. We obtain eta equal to 4985.75 AA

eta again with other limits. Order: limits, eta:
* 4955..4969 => 4955.99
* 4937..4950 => 4946.87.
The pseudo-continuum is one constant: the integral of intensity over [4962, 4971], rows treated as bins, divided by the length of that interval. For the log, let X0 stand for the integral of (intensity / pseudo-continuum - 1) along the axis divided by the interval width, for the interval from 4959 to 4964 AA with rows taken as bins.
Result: 0.20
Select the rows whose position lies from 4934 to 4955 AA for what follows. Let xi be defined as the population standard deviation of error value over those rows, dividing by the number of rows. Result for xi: 0.59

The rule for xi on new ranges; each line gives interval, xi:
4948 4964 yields 0.59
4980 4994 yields 0.13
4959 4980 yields 0.27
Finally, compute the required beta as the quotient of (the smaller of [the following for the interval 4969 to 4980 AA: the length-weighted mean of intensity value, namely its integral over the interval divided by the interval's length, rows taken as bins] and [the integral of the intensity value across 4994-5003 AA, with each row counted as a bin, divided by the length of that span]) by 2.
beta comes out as 4.30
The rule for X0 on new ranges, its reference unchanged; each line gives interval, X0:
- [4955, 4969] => 0.14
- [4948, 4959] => 0.10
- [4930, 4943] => -0.05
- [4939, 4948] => -0.05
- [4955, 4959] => 0.31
